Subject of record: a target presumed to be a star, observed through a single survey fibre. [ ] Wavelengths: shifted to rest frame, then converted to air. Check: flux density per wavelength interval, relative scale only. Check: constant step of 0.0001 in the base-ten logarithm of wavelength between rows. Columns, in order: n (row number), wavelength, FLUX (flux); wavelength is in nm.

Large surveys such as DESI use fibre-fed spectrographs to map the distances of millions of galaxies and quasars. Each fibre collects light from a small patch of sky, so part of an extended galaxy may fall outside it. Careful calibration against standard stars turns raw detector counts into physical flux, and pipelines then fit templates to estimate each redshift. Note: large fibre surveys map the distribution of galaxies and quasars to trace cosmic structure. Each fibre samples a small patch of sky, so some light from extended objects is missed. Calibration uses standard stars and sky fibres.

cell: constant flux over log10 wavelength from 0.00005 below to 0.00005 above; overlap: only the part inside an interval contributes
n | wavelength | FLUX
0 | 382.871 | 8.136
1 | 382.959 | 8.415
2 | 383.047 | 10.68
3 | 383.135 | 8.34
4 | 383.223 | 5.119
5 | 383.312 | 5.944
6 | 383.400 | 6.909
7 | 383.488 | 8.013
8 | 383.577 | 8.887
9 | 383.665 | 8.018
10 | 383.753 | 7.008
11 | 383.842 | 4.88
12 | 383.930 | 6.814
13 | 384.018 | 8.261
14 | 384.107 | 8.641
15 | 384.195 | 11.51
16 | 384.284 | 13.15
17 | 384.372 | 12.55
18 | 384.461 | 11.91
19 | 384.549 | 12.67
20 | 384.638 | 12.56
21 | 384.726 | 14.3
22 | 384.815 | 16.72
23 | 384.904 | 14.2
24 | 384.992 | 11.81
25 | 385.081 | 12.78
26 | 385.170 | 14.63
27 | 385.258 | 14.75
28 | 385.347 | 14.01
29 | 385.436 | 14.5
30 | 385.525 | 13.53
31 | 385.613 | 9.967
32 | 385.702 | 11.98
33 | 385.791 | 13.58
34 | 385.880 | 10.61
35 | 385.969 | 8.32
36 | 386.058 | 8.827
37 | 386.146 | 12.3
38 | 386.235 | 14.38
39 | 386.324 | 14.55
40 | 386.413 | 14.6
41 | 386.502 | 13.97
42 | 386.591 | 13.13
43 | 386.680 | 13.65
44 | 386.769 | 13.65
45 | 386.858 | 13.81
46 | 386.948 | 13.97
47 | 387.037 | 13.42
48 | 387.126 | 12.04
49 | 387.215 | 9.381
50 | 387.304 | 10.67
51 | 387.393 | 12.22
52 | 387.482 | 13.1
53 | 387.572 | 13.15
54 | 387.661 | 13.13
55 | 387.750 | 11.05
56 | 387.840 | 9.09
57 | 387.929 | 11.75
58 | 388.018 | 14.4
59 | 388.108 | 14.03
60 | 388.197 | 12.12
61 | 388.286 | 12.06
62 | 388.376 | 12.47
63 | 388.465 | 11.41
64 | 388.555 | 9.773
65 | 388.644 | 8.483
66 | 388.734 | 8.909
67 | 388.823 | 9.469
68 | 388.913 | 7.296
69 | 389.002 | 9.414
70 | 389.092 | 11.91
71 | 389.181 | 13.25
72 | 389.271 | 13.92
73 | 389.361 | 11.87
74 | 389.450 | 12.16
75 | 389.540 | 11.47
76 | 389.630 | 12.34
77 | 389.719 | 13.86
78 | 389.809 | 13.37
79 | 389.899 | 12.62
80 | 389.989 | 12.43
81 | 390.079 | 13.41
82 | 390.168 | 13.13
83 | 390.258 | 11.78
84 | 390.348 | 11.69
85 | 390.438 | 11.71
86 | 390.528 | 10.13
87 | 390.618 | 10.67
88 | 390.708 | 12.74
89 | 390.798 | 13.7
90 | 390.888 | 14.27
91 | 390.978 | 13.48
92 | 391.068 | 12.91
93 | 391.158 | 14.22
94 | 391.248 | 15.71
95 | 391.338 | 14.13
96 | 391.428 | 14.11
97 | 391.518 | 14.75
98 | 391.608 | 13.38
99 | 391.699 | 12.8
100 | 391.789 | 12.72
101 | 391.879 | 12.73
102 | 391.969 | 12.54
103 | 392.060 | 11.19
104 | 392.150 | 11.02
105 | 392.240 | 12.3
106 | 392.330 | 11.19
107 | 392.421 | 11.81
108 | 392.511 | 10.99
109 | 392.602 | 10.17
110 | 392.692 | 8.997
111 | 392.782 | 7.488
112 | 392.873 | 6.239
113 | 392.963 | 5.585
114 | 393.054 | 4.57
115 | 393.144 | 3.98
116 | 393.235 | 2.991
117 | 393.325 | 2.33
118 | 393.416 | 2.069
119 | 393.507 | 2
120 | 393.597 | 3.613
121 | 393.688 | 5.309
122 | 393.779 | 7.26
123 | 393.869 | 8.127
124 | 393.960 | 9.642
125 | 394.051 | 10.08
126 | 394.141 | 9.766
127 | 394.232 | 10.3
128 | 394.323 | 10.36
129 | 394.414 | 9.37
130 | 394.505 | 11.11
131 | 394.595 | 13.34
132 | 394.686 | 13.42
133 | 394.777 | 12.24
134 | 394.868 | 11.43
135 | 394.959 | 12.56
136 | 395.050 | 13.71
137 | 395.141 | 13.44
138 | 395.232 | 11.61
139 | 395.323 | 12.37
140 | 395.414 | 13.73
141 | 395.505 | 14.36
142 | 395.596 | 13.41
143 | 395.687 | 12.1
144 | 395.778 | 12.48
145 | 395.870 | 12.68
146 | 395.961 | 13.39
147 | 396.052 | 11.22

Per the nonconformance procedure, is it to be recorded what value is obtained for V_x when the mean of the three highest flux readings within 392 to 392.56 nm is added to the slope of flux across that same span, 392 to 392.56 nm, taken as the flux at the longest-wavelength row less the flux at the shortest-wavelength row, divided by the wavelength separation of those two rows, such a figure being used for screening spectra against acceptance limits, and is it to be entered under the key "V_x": 11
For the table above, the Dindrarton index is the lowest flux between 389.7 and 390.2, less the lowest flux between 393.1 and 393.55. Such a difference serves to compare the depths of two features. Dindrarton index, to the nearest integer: 10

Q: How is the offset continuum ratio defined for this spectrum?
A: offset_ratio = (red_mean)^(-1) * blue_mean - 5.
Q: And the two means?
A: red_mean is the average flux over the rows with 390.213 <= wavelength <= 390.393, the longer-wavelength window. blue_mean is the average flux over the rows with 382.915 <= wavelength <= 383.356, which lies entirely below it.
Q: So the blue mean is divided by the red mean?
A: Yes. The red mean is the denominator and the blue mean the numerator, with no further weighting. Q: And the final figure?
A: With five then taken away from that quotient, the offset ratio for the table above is -4.34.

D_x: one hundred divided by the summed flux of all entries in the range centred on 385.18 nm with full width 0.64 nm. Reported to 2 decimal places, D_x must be 1.03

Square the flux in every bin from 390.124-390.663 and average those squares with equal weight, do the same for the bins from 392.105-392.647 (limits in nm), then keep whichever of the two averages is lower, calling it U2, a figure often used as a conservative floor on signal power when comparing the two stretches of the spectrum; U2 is 127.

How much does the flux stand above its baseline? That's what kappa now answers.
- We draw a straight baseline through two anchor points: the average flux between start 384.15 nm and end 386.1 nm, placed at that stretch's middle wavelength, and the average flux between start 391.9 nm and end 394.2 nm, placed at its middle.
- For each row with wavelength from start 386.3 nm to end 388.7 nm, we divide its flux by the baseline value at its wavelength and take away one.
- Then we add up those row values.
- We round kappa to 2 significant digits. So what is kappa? 2.9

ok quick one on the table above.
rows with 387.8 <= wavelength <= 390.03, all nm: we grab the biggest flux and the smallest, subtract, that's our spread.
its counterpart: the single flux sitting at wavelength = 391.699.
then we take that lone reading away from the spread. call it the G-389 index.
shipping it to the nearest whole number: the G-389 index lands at -6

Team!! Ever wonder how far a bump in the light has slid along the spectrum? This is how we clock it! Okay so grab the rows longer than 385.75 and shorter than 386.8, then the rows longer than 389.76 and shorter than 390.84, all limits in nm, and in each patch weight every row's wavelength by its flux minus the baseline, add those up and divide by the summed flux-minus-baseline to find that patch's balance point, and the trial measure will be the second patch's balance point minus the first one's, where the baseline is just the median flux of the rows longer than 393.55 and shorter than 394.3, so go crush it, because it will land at 3.90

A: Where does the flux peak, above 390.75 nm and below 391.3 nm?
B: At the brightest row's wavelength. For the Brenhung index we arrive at 391.248 nm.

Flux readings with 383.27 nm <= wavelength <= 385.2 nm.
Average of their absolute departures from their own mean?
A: 2.9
